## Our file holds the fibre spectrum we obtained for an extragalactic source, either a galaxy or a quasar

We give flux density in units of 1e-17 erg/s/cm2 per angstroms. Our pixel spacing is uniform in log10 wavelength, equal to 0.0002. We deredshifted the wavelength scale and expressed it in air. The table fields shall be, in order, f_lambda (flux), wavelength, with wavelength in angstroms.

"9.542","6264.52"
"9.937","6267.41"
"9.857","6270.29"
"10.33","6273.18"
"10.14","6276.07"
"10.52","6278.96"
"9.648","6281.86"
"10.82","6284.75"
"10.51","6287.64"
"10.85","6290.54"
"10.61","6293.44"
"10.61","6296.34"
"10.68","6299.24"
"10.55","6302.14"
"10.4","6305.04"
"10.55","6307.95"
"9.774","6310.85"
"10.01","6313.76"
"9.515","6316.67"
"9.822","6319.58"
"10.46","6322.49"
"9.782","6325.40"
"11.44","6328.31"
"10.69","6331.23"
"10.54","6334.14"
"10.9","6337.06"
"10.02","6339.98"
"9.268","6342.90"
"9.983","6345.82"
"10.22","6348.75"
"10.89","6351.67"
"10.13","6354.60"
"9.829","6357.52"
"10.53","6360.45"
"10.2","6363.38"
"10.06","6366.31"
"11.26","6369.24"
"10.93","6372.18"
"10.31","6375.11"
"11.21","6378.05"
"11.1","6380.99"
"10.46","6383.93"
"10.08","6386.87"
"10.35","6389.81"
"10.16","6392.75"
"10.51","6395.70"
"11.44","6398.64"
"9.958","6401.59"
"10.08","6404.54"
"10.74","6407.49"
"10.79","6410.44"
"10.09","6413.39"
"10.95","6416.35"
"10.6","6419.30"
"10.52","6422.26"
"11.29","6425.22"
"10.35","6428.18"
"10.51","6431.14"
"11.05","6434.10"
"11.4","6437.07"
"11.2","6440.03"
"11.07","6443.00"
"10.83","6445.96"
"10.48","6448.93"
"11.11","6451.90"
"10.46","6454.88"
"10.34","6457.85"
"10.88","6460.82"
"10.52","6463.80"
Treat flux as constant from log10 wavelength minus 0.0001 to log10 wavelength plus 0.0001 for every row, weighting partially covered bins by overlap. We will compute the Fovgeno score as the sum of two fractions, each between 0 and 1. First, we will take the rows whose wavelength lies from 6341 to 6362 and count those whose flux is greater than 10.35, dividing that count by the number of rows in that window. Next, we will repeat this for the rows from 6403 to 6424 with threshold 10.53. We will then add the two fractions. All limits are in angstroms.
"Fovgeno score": 0.86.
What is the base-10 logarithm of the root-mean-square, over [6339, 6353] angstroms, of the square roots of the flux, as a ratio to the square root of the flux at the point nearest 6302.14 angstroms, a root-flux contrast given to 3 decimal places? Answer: -0.010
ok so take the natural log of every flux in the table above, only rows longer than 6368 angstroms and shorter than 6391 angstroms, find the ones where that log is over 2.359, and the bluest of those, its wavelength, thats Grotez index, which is 6369.24 angstroms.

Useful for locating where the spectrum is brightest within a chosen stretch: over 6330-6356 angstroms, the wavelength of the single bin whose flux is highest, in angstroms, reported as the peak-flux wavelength 6337.06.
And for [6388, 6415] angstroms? 6398.64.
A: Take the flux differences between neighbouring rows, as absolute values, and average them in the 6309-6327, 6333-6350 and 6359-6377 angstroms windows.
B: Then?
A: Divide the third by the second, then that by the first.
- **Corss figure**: 1.9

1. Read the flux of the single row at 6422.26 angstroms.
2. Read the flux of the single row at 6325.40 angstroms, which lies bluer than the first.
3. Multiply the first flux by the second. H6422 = 103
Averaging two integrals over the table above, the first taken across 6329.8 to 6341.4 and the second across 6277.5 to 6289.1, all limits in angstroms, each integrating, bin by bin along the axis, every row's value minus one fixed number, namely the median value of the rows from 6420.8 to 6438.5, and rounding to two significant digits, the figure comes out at -3.8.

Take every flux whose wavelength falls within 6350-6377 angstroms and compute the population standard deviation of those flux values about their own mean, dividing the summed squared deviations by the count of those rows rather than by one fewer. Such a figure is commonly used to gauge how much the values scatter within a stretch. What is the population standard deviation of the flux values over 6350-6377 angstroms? 0.45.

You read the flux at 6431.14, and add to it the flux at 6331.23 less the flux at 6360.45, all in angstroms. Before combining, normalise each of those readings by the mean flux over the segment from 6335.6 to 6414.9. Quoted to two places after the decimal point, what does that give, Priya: 1.02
